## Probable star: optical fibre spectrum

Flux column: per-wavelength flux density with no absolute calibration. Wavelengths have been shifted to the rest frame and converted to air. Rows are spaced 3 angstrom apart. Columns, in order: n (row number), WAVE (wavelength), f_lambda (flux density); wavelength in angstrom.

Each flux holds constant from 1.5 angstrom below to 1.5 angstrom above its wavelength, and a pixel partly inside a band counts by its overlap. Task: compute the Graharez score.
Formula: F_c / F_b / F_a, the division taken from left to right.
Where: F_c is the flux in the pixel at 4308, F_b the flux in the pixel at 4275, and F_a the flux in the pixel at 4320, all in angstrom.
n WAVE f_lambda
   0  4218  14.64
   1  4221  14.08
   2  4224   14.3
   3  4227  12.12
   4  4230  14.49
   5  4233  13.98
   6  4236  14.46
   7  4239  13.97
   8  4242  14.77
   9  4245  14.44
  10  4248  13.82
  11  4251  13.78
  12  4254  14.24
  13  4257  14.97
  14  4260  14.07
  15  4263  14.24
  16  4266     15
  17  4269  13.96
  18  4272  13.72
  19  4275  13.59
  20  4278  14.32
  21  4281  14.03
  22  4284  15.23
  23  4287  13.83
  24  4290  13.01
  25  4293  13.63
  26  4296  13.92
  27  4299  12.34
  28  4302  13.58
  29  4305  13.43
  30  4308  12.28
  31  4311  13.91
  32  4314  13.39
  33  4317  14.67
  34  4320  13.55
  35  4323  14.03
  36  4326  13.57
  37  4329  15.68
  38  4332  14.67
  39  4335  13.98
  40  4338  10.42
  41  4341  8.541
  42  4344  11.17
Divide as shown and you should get 0.067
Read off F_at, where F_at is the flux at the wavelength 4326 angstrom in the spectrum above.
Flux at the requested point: 13.57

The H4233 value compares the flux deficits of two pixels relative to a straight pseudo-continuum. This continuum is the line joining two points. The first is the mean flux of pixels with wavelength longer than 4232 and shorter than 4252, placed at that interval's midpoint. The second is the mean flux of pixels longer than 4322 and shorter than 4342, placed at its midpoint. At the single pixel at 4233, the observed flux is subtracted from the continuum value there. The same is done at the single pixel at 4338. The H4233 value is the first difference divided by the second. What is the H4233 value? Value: 0.1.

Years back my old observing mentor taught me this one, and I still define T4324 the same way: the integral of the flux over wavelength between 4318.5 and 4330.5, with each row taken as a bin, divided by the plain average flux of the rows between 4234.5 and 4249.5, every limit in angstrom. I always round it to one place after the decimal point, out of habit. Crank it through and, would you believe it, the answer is 11.9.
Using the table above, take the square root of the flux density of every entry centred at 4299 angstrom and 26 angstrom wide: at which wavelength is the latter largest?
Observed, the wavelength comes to 4296 angstrom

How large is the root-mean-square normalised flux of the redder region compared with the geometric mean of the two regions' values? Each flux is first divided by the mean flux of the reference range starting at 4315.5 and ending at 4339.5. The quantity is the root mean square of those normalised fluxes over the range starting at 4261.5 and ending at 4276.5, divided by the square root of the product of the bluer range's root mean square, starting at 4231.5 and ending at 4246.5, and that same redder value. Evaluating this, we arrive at 0.99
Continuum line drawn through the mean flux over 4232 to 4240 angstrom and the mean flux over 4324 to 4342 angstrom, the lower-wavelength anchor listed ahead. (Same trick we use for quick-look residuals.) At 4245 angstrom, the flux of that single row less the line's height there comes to 0.4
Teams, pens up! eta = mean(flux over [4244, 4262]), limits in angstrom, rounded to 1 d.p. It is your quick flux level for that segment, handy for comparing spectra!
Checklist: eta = 14.2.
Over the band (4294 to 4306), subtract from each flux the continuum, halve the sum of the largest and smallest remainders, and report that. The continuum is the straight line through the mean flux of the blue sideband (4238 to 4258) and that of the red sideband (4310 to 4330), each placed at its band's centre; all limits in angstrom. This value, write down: -1.0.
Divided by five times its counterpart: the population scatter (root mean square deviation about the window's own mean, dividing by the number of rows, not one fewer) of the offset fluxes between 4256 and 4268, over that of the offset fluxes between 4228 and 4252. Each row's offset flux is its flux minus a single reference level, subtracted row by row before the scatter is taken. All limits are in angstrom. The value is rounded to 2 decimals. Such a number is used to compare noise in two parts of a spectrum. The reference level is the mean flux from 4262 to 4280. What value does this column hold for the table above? 0.24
